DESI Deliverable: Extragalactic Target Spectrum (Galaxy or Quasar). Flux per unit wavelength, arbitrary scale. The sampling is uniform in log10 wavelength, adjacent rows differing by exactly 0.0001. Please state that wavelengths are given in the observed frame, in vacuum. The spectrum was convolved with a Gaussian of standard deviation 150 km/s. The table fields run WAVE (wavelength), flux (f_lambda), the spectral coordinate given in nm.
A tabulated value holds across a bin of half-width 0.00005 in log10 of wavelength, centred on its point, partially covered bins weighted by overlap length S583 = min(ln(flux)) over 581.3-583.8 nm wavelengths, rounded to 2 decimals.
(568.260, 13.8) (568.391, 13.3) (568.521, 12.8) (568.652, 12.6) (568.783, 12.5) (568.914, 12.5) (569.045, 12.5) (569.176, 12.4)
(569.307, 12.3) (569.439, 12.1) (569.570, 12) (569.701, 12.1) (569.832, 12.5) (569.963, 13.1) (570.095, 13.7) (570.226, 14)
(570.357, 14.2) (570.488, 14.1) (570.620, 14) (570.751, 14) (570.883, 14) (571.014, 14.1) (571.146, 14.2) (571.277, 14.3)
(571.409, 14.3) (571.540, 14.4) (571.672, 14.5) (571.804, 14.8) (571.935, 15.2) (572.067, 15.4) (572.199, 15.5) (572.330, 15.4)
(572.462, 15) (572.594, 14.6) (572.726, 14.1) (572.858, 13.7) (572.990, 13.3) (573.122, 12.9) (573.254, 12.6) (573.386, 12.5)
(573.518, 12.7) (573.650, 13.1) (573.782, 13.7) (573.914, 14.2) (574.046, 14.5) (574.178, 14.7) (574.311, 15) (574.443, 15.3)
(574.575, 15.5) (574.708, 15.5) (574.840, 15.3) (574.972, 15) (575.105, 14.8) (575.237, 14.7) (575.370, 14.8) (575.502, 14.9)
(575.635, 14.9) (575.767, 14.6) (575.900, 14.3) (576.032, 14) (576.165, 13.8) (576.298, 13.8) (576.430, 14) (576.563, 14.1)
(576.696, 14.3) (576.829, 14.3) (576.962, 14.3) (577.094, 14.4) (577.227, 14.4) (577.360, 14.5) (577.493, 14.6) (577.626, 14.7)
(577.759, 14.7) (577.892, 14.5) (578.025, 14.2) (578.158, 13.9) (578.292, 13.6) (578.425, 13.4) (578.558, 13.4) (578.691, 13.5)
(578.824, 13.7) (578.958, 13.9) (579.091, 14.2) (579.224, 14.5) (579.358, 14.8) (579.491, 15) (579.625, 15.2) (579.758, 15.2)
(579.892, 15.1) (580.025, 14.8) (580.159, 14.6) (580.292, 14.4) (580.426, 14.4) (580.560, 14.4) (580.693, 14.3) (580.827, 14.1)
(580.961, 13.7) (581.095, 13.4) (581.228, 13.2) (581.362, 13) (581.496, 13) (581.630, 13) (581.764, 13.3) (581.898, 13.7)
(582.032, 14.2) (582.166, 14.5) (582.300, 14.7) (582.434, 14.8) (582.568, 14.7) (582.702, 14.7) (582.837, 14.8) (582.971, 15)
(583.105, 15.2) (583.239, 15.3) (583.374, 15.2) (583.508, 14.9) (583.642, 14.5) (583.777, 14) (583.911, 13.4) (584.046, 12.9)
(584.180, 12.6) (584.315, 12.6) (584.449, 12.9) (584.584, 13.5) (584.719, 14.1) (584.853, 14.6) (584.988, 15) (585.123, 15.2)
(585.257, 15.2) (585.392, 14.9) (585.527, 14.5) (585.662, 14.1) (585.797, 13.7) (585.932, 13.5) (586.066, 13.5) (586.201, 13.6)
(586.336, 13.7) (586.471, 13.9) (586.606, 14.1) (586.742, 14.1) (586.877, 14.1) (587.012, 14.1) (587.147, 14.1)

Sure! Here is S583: 2.56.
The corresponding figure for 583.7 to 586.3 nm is 2.53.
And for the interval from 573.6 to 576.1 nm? 2.57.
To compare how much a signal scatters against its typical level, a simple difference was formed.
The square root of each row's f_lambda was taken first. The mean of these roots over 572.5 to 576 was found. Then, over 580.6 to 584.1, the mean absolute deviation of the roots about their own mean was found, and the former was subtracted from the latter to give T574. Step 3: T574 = -3.69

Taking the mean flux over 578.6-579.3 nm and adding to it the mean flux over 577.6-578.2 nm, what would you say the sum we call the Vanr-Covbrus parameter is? 28.4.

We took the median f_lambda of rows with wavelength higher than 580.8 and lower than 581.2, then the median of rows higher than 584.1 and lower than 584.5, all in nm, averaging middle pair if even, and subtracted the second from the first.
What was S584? 1.1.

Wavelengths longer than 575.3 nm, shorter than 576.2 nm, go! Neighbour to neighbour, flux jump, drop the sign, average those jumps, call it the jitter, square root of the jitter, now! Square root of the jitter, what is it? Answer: 0.447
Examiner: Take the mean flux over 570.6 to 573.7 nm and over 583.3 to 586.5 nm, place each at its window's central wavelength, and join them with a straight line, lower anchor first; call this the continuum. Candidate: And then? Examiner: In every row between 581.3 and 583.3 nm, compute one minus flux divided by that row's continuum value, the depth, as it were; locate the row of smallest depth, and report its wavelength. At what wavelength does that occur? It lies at 583.239 nm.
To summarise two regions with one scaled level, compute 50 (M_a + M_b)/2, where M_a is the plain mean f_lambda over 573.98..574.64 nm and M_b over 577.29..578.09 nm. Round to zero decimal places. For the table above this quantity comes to 738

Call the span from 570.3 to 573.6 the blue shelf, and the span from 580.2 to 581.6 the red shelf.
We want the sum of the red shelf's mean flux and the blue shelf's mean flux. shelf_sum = 27.9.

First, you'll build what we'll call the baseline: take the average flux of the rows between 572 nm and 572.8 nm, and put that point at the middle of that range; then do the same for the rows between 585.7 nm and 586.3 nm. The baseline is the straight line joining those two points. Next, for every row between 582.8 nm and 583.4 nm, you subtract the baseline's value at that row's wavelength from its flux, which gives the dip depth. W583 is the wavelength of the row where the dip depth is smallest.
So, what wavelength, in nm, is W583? 582.837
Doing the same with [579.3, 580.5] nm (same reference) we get 580.292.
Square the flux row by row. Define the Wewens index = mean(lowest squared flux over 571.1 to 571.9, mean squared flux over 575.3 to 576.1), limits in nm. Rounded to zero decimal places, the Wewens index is 207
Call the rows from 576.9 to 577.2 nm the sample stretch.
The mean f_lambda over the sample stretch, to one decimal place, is 14.4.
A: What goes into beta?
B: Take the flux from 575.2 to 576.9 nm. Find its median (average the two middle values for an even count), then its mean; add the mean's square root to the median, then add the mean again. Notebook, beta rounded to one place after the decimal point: 32.4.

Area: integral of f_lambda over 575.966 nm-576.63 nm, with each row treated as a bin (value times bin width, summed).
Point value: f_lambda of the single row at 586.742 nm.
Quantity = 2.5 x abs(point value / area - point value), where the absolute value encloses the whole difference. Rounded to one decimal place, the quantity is 31.4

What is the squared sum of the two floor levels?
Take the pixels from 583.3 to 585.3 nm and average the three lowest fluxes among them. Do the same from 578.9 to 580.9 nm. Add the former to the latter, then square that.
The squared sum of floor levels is 716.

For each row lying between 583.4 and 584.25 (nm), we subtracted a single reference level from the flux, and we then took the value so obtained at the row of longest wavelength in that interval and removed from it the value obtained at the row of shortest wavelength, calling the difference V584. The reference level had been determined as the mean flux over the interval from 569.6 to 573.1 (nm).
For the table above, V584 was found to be -2.3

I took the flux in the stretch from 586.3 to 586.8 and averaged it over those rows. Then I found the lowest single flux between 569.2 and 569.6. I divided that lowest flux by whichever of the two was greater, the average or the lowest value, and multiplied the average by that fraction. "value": 12.0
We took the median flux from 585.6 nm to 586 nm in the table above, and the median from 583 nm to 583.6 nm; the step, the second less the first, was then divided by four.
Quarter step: 0.4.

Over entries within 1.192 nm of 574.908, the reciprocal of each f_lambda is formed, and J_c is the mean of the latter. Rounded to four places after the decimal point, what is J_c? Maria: 0.0678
